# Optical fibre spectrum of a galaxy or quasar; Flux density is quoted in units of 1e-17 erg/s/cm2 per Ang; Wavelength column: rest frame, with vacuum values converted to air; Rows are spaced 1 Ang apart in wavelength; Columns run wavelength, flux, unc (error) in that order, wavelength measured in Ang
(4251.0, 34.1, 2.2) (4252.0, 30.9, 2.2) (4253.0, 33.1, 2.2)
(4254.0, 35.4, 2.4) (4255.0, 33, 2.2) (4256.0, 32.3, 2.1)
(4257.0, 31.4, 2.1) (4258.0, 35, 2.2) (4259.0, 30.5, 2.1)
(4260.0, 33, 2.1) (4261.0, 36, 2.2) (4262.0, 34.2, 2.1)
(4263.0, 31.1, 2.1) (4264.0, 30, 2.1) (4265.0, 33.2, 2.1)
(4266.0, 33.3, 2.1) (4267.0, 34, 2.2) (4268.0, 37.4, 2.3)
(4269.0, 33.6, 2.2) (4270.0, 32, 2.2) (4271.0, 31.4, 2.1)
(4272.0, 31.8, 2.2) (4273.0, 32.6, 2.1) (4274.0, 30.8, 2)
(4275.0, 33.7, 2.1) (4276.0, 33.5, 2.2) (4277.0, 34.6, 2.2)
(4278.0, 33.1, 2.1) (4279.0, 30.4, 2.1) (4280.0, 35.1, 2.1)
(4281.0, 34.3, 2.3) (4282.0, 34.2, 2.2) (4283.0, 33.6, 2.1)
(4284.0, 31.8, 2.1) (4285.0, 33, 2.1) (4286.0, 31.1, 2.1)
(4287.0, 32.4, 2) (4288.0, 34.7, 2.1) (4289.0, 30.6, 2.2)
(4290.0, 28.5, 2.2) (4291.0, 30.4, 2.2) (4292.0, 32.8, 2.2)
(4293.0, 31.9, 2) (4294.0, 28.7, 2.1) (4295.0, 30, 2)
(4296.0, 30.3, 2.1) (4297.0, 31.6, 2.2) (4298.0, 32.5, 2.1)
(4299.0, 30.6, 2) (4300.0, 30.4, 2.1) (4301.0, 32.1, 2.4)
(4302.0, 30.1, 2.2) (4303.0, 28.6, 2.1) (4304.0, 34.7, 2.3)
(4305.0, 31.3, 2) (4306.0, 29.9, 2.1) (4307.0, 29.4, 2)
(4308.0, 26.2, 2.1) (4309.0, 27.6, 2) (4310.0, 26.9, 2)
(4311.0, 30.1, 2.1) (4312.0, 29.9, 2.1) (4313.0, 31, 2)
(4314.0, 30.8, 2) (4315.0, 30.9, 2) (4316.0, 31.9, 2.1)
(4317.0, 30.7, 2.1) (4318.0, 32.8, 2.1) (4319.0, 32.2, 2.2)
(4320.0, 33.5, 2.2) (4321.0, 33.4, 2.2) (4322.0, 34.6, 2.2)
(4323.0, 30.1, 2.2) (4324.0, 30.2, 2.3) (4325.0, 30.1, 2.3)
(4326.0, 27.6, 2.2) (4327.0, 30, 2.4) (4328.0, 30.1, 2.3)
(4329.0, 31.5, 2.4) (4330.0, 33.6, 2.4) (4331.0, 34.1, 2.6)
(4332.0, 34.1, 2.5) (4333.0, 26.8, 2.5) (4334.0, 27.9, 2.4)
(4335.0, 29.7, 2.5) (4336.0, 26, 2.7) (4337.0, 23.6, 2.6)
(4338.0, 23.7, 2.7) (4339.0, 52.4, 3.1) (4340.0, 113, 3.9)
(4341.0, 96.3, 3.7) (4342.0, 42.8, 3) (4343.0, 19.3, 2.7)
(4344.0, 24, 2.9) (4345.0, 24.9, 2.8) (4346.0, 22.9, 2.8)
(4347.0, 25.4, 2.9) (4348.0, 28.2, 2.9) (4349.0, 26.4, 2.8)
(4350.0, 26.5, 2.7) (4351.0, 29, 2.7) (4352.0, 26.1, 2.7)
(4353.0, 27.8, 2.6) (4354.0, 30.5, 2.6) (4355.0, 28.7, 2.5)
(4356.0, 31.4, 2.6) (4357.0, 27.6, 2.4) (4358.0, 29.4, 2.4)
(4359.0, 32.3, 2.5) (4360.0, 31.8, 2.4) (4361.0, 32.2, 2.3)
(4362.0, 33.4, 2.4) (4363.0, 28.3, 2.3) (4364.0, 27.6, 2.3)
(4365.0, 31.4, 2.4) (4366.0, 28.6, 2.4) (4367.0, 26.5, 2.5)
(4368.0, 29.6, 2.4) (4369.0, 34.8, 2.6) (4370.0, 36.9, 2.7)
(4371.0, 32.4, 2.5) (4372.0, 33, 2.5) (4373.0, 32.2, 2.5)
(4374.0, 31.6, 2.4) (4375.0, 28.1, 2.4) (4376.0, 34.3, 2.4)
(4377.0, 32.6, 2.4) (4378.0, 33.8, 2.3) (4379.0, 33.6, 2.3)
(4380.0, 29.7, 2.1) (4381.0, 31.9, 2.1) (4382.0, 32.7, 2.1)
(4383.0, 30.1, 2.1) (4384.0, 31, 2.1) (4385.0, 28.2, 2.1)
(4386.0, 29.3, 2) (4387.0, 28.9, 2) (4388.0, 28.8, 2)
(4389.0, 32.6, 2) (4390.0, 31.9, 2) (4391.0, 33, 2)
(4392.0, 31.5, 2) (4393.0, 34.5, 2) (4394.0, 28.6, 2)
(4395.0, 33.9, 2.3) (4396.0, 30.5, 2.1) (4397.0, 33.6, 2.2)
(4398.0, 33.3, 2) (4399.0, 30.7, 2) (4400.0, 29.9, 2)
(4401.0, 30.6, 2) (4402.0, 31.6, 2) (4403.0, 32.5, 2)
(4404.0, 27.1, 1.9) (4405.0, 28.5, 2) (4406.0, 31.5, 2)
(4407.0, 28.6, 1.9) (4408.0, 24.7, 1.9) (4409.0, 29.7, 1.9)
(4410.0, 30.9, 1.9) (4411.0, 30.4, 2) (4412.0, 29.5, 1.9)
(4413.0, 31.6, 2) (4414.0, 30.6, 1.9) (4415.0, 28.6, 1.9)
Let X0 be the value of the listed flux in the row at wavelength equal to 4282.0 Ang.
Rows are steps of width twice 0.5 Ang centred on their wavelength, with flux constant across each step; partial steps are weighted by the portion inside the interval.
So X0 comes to 34.2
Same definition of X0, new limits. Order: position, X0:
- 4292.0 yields 32.8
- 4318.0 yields 32.8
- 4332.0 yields 34.1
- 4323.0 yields 30.1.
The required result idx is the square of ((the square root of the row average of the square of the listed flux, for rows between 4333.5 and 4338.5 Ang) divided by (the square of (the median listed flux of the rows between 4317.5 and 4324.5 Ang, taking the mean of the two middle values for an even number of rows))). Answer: 0.0006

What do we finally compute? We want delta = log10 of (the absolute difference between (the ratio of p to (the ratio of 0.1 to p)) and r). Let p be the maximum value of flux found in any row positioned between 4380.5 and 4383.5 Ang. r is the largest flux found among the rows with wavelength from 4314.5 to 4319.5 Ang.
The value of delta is 4.03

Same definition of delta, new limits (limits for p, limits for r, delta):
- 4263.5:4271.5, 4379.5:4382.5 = 4.14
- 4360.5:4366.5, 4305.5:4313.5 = 4.05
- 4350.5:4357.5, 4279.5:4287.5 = 3.99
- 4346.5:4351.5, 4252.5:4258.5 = 3.92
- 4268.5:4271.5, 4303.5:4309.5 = 4.05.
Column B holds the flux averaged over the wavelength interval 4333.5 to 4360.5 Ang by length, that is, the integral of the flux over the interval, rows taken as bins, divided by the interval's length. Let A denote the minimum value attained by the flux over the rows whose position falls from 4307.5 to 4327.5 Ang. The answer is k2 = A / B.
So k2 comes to 0.76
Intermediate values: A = 26.2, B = 34.4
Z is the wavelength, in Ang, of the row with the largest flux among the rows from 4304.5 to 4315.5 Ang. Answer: 4305.0 Ang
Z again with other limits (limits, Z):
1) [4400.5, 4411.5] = 4403.0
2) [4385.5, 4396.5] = 4393.0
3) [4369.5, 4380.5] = 4370.0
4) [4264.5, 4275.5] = 4268.0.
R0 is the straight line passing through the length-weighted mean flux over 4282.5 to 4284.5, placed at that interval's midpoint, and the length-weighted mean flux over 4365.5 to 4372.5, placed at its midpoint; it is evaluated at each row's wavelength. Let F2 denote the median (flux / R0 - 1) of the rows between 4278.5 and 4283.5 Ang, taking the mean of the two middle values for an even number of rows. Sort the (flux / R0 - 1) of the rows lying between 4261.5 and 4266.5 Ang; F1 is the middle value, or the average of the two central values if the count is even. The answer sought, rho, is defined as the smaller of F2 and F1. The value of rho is 0.01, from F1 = 0.01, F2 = 0.045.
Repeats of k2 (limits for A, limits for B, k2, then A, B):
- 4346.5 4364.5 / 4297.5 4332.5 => 0.82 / 25.4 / 31.0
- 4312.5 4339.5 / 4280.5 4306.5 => 0.75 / 23.6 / 31.5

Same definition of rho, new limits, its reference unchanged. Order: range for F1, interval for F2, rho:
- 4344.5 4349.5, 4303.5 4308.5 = -0.20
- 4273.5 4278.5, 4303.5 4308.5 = -0.08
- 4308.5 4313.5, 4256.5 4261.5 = -0.08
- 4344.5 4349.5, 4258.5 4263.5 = -0.20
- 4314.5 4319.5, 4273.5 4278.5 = -0.01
